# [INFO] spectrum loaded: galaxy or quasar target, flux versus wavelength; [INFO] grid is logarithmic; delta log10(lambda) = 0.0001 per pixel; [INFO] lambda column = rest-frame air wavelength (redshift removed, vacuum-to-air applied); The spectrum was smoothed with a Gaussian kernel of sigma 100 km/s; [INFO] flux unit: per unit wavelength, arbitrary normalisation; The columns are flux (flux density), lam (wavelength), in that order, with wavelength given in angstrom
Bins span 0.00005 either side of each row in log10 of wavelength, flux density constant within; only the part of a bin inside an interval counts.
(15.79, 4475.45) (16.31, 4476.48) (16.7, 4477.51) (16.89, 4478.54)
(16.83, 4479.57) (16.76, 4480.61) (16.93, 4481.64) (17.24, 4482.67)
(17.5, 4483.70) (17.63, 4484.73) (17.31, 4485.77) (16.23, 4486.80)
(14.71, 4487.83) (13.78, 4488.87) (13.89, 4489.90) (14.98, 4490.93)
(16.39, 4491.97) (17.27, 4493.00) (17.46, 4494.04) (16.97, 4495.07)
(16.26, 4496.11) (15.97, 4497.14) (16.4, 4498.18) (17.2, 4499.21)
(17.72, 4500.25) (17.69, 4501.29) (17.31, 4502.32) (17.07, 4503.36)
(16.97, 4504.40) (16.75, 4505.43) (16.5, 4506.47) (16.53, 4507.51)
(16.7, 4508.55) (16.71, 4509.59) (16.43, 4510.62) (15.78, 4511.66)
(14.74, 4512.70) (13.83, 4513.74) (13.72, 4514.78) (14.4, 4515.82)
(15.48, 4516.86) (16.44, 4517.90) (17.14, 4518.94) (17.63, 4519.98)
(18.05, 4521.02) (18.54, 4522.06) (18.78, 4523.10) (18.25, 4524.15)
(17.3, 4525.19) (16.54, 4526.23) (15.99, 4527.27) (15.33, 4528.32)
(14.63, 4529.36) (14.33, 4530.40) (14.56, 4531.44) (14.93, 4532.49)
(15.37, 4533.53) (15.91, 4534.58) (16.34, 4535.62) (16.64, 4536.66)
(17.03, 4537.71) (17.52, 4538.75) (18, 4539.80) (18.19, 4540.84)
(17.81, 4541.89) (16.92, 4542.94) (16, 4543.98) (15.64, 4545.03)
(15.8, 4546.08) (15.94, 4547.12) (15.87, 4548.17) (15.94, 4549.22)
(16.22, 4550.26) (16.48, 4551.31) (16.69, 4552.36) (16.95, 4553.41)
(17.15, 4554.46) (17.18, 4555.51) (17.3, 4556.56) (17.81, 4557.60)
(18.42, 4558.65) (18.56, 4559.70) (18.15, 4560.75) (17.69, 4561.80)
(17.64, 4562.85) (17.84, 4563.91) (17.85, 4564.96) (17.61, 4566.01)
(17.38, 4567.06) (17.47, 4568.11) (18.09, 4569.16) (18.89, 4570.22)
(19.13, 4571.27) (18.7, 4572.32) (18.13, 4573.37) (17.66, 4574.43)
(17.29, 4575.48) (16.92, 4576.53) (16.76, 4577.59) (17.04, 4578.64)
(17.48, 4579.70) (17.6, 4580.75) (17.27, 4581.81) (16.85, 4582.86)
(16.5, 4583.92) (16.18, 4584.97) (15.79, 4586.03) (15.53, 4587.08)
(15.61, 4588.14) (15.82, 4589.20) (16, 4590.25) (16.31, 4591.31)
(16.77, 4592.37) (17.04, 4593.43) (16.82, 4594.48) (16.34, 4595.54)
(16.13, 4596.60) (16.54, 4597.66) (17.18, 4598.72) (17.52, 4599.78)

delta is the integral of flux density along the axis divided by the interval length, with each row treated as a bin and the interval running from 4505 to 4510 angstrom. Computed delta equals 16.6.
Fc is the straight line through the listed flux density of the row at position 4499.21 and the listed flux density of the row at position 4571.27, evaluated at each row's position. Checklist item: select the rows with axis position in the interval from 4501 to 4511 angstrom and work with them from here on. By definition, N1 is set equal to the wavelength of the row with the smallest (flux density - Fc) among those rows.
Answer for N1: 4510.62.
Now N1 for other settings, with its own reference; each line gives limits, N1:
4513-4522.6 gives 4514.78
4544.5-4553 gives 4545.03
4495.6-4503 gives 4497.14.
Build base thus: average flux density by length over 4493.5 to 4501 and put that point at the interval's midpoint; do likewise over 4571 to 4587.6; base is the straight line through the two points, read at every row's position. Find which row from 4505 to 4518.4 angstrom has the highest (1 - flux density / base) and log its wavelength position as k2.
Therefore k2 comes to 4514.78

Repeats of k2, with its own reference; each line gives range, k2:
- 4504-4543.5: 4514.78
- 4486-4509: 4488.87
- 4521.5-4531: 4530.40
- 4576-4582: 4577.59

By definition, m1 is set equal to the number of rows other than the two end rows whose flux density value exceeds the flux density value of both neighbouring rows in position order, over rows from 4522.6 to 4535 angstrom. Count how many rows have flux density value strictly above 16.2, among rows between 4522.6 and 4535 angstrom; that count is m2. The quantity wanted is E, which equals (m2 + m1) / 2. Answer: 2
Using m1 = 0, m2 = 4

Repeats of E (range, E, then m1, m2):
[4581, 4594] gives 3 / 0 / 6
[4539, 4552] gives 4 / 2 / 6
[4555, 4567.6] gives 7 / 2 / 12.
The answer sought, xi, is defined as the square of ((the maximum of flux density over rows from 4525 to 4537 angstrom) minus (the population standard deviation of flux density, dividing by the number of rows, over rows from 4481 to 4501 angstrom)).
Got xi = 259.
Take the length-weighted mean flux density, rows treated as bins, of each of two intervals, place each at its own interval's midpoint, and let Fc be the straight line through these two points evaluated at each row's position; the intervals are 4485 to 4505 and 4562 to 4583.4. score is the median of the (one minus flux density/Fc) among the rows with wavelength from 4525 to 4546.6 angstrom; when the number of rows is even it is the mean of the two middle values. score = 0.056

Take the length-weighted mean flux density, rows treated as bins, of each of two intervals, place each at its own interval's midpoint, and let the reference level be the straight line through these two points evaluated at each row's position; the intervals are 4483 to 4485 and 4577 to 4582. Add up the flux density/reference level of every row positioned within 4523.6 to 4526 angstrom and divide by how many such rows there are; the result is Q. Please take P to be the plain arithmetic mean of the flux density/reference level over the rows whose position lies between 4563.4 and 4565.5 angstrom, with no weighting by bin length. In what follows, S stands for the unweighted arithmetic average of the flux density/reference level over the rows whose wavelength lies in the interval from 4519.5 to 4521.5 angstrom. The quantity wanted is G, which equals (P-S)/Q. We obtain 0.01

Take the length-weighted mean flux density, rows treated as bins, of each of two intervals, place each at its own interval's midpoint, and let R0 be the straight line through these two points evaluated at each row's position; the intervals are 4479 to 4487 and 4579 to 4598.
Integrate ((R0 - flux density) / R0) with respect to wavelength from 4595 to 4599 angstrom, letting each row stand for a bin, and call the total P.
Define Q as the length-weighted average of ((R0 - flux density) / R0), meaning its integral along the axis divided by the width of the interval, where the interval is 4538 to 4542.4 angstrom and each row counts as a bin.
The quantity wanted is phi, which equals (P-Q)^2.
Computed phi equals 0.002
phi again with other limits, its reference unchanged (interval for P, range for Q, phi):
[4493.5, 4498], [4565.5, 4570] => 0.027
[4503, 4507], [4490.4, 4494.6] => 0.000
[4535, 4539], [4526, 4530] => 0.008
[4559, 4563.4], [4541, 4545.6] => 0.136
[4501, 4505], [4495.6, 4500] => 0.008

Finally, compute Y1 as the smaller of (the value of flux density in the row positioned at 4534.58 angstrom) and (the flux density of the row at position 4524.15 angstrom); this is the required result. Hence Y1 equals 15.9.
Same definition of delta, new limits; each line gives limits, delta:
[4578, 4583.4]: 17.2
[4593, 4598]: 16.6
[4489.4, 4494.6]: 16.0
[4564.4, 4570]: 17.7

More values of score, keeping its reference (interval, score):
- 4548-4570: 0.006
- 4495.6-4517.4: 0.005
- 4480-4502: -0.036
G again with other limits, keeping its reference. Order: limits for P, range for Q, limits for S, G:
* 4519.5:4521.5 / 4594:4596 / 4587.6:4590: 0.11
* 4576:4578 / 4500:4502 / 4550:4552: 0.03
